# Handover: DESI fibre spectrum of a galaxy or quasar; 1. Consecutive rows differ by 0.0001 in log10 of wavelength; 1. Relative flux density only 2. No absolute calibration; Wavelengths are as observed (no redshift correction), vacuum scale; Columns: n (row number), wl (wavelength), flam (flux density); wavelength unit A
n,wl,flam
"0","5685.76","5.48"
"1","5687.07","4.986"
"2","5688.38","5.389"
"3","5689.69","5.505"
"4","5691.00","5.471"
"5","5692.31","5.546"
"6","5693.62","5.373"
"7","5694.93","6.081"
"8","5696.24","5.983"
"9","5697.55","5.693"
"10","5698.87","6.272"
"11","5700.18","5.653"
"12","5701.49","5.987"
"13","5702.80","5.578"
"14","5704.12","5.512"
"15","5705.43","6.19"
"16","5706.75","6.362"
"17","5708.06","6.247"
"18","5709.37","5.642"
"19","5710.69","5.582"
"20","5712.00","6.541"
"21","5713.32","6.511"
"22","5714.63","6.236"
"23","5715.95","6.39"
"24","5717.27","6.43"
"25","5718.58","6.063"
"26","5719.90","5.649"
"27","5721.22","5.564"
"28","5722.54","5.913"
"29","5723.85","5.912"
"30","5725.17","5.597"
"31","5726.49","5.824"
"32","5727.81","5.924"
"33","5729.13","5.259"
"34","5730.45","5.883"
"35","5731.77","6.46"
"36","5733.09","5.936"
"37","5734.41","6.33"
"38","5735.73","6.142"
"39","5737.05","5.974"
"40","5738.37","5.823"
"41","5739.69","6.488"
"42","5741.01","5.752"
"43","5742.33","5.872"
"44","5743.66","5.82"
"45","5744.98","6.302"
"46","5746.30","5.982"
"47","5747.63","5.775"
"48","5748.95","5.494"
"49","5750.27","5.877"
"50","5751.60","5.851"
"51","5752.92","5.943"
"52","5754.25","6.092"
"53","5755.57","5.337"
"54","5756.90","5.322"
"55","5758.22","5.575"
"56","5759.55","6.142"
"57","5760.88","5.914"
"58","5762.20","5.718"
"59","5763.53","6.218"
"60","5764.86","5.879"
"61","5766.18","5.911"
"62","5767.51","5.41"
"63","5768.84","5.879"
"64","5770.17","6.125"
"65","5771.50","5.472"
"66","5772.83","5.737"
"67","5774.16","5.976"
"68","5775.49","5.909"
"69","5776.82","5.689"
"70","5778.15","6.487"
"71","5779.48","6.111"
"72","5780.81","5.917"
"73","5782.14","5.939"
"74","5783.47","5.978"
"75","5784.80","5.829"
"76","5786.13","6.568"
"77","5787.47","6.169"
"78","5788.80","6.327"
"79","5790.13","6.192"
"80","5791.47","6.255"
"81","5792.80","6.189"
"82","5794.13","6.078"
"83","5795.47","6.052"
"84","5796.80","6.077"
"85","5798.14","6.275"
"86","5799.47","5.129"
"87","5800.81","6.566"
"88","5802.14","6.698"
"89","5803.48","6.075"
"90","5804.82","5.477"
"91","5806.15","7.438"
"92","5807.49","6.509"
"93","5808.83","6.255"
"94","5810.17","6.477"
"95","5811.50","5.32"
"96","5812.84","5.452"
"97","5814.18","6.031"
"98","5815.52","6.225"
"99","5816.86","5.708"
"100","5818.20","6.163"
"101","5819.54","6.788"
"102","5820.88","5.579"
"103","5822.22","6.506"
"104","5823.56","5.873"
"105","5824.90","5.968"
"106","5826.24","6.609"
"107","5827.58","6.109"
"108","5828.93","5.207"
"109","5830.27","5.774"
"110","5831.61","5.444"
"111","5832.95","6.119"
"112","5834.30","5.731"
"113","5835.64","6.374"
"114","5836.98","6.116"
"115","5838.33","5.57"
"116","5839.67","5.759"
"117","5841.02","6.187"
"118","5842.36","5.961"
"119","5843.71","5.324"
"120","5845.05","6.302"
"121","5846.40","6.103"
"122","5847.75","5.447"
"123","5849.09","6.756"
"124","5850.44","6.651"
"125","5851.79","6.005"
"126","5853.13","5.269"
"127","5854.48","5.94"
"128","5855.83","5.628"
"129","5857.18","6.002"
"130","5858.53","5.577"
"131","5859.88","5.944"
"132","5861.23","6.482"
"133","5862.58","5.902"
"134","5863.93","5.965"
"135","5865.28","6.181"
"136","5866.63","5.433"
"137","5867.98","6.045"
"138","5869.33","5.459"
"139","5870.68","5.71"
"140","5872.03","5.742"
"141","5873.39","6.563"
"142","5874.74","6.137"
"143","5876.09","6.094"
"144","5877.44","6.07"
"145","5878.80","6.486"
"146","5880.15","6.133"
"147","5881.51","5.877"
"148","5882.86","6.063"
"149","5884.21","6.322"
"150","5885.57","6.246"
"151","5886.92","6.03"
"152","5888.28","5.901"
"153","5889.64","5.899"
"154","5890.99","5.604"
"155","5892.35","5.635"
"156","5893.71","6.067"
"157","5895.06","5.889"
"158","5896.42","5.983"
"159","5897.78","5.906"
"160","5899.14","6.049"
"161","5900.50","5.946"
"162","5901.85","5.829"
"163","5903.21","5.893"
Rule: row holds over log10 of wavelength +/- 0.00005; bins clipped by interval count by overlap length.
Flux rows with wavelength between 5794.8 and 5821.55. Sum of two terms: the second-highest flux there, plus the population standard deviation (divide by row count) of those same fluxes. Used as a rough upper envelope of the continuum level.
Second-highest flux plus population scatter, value 7.3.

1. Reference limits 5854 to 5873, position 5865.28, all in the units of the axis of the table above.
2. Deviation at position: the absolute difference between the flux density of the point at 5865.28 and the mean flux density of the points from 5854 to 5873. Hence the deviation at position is 0.32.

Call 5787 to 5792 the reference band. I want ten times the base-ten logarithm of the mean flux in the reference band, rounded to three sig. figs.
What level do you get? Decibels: 7.95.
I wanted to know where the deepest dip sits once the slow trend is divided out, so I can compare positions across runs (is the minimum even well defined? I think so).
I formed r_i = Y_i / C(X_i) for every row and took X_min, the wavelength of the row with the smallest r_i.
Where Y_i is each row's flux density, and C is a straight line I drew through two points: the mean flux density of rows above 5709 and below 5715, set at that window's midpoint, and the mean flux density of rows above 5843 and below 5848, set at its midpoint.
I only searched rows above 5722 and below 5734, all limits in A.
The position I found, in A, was 5729.13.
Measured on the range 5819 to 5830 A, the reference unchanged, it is 5828.93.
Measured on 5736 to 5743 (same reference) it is 5741.01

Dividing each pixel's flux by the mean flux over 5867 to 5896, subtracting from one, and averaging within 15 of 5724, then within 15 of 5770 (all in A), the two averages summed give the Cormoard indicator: 0.03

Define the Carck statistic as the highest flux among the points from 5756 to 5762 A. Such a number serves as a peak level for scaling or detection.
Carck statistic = 6.142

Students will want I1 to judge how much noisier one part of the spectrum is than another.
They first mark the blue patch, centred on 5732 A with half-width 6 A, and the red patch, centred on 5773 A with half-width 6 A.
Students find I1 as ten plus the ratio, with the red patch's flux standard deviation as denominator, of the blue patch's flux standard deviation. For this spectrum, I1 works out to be 11.0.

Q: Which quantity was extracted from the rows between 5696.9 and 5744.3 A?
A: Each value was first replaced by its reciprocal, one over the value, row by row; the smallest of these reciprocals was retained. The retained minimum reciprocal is 0.153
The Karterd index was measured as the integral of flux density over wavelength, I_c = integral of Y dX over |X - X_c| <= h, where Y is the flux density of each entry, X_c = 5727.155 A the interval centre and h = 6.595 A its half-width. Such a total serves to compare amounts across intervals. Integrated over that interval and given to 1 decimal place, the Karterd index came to 76.8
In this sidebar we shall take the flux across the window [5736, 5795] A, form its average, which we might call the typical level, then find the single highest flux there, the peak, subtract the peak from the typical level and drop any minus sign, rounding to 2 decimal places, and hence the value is 0.63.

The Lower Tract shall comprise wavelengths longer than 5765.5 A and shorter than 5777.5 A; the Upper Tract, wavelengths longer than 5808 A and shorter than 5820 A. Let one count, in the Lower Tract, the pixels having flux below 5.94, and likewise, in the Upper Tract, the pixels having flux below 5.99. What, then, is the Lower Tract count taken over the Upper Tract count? 2.3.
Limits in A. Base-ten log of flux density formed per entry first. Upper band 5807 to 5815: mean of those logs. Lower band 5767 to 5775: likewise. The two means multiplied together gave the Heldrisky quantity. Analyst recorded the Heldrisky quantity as 0.591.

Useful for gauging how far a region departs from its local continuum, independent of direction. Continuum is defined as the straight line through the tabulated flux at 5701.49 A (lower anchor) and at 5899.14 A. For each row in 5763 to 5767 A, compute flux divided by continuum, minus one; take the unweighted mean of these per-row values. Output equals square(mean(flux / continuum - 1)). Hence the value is 0.0000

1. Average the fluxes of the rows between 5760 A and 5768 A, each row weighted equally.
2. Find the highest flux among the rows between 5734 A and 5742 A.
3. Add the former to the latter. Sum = 12.3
